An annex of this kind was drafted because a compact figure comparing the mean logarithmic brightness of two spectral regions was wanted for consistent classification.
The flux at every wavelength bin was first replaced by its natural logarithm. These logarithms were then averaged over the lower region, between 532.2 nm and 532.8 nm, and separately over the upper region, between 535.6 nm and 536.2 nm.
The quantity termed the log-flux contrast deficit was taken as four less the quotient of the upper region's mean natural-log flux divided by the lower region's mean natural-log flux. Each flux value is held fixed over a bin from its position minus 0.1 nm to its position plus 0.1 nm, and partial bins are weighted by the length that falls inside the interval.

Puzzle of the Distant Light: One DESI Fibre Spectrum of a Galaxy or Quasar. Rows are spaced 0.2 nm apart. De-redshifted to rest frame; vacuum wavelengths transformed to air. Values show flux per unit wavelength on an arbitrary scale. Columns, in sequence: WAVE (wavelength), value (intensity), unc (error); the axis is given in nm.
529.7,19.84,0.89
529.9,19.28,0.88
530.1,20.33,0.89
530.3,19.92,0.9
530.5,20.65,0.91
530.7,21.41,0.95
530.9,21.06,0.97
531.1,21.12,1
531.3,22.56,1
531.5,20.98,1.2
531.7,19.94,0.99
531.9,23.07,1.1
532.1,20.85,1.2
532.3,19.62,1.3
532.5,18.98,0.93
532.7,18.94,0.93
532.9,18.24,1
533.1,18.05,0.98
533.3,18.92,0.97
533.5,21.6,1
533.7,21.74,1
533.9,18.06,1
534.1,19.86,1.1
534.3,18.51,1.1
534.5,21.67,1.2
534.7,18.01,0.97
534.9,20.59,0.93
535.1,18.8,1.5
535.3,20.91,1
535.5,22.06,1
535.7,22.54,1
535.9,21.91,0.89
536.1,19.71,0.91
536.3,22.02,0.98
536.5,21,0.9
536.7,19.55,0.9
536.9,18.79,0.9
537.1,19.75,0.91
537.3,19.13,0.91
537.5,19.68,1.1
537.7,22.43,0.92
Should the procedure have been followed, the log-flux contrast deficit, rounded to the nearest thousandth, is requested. 2.964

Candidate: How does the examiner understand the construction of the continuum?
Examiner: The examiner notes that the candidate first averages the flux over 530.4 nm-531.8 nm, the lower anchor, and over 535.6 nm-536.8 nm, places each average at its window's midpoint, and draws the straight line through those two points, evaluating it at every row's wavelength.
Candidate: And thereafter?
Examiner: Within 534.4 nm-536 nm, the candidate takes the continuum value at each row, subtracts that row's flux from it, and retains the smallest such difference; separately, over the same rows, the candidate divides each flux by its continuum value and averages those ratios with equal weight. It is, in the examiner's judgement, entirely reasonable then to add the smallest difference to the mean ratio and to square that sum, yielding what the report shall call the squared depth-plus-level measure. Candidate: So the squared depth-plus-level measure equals 0.19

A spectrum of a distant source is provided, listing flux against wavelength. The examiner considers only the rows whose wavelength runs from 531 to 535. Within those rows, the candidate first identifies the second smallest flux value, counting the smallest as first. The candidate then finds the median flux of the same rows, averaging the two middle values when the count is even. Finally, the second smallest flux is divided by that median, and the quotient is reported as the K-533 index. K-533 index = 0.91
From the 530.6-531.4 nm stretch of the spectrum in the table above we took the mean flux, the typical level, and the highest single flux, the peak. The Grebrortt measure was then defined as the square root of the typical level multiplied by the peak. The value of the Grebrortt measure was 22.0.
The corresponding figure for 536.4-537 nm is 20.4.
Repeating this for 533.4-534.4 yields 20.8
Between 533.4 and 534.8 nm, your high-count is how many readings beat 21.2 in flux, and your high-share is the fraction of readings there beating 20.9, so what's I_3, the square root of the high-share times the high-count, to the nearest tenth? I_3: 1.1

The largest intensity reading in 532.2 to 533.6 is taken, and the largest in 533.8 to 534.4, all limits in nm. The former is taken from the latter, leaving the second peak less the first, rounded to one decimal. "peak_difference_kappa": -1.7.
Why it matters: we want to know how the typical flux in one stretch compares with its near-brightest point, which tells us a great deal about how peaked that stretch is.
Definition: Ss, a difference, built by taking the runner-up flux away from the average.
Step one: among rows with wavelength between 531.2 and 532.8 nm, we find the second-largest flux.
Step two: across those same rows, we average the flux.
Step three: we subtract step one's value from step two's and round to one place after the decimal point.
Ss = -1.9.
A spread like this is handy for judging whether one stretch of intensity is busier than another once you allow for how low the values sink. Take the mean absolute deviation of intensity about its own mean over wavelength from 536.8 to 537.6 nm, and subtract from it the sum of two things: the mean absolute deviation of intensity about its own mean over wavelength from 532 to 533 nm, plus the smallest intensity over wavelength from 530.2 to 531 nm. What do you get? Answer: -20.3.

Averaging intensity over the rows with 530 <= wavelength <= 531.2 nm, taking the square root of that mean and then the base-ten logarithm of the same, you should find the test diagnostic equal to 0.658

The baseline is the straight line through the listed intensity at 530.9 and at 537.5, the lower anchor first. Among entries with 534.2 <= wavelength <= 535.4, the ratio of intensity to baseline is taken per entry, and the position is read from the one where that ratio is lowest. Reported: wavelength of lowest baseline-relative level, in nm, 534.7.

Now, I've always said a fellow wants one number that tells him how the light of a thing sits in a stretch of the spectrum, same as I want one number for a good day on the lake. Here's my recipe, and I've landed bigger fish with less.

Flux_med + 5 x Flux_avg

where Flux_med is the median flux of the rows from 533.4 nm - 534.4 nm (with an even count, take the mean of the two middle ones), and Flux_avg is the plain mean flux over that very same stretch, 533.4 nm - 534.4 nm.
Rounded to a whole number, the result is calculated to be 120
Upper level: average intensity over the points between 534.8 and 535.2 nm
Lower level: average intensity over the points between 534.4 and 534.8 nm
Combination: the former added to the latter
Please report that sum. 39.5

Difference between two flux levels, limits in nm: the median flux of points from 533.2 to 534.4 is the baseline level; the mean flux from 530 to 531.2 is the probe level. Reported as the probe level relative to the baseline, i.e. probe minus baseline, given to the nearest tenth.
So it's 1.4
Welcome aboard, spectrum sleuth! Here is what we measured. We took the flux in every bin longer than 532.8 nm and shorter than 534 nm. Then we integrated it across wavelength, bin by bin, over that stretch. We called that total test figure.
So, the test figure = 23.3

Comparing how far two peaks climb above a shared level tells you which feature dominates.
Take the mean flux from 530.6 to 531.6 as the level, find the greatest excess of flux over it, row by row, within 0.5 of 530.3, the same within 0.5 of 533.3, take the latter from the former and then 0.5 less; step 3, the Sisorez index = -0.8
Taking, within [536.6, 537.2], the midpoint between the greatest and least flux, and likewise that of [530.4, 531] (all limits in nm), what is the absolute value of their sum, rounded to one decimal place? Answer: 40.3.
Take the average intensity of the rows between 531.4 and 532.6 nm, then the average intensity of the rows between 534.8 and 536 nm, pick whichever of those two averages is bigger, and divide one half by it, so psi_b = 0.0237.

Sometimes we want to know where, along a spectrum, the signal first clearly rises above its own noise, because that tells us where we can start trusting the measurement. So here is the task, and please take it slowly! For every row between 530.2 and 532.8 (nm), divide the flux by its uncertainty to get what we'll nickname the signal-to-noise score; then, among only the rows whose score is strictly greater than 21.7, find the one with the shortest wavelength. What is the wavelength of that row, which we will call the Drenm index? 530.3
